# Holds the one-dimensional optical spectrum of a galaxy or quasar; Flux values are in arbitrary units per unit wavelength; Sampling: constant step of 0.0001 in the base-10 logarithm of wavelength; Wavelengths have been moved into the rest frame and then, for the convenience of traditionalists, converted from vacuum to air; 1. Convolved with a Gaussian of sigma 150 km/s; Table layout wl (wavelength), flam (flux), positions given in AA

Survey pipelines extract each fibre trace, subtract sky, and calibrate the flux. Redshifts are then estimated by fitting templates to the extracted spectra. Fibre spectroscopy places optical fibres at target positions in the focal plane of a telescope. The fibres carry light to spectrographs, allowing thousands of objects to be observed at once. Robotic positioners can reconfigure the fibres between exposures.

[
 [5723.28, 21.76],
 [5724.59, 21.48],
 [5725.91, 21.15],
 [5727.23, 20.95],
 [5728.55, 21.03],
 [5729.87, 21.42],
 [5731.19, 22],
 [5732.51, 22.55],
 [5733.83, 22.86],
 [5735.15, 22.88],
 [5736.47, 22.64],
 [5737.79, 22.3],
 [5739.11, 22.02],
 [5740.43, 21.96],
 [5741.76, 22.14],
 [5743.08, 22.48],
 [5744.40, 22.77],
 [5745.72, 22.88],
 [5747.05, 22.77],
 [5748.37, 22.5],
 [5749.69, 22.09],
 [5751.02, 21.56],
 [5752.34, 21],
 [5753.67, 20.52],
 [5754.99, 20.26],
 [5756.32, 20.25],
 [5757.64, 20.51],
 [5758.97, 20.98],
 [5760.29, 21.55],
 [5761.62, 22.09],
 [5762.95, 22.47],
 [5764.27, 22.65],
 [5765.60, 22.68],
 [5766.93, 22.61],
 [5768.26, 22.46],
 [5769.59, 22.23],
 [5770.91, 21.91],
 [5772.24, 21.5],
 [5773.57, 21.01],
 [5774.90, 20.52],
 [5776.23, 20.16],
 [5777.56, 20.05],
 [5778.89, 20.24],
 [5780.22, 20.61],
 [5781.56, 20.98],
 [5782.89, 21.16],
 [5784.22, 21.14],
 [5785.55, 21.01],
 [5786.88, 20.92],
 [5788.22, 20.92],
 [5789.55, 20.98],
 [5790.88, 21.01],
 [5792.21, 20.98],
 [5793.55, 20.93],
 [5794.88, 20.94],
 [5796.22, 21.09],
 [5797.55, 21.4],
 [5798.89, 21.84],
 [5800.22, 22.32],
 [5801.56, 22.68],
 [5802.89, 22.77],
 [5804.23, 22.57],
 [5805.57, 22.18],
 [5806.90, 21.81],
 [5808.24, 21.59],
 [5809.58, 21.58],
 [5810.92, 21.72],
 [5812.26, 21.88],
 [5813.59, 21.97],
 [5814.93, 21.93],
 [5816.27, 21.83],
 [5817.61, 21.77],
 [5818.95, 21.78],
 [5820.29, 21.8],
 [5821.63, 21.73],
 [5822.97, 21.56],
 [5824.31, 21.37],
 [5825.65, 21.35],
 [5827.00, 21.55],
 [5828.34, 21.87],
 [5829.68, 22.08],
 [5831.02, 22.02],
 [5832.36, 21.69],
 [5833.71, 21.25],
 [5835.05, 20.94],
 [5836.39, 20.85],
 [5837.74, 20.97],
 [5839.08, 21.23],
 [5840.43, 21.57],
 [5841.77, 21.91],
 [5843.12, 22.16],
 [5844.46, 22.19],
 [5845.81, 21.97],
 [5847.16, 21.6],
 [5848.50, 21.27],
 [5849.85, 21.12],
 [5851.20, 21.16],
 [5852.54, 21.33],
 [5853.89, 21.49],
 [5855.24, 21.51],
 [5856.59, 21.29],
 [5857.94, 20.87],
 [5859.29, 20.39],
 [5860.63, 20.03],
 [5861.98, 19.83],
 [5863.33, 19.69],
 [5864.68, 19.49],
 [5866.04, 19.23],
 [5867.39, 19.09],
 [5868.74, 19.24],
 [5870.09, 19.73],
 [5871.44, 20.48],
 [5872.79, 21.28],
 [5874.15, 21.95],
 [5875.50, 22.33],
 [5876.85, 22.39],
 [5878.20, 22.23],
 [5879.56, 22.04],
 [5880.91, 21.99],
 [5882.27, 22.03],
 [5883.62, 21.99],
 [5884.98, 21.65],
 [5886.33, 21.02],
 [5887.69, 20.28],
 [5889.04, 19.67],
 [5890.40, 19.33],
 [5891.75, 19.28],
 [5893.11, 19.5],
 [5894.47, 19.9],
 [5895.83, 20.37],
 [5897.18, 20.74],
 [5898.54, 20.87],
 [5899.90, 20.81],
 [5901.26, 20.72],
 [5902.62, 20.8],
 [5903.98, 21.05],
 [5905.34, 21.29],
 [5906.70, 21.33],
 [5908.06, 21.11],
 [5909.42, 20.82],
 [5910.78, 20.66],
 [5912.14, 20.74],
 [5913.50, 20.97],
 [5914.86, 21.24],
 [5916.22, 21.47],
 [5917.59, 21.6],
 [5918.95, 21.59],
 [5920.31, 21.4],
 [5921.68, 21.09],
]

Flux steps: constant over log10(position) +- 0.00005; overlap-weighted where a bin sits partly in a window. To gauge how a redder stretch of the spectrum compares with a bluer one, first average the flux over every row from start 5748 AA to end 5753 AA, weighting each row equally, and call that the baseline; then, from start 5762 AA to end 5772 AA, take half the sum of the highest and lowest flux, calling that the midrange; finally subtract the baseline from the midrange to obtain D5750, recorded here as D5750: 0.5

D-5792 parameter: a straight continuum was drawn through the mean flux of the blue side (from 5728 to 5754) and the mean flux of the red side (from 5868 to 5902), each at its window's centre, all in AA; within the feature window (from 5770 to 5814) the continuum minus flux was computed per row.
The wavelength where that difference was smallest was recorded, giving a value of 5802.89 AA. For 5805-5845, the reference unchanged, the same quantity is 5844.46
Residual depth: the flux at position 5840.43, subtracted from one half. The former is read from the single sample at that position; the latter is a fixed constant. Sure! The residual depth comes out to -21.1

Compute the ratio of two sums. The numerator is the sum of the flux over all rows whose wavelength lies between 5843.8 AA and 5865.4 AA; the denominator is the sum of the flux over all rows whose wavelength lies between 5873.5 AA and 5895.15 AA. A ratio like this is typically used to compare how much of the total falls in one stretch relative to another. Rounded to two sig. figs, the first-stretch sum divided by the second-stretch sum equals 0.99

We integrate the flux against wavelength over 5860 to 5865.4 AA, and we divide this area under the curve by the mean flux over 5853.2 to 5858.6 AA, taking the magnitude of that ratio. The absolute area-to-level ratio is 5.01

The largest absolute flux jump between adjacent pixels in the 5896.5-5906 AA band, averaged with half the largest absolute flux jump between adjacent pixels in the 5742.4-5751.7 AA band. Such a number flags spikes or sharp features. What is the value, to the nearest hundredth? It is 0.26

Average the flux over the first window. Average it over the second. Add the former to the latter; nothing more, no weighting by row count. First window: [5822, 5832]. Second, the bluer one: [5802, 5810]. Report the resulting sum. 43.8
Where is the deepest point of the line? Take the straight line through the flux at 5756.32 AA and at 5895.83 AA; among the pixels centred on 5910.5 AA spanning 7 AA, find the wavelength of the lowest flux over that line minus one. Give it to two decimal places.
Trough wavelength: 5910.78 AA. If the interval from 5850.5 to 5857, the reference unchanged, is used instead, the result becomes 5851.20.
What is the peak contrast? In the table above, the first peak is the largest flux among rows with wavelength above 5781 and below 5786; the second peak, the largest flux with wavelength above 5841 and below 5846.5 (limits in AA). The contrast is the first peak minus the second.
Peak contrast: -1.0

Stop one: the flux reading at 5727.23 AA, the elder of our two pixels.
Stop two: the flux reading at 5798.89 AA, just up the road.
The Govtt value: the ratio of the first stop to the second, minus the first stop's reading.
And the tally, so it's -20.0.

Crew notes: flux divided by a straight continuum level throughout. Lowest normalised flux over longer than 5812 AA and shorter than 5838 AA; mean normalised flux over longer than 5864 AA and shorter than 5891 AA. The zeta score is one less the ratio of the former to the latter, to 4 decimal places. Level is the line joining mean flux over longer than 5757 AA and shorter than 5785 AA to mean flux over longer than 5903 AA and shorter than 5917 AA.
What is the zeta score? 0.0058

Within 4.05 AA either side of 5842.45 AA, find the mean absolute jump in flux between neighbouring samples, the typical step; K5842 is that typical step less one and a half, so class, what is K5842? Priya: -1.26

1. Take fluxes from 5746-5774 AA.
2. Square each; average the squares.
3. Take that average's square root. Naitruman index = 21.7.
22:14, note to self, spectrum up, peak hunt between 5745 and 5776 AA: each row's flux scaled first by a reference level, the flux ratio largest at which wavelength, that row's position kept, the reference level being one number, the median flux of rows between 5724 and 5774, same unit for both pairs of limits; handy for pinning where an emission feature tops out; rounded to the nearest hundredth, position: 5745.72 AA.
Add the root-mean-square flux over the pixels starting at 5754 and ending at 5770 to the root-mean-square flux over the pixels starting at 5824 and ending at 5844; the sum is 43.3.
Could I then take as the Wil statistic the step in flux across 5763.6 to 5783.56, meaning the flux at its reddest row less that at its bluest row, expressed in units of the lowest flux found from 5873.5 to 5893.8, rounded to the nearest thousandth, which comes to -0.077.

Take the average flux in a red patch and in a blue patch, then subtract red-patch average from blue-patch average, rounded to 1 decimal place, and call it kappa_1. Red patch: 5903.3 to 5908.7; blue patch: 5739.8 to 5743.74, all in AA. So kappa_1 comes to 1.0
